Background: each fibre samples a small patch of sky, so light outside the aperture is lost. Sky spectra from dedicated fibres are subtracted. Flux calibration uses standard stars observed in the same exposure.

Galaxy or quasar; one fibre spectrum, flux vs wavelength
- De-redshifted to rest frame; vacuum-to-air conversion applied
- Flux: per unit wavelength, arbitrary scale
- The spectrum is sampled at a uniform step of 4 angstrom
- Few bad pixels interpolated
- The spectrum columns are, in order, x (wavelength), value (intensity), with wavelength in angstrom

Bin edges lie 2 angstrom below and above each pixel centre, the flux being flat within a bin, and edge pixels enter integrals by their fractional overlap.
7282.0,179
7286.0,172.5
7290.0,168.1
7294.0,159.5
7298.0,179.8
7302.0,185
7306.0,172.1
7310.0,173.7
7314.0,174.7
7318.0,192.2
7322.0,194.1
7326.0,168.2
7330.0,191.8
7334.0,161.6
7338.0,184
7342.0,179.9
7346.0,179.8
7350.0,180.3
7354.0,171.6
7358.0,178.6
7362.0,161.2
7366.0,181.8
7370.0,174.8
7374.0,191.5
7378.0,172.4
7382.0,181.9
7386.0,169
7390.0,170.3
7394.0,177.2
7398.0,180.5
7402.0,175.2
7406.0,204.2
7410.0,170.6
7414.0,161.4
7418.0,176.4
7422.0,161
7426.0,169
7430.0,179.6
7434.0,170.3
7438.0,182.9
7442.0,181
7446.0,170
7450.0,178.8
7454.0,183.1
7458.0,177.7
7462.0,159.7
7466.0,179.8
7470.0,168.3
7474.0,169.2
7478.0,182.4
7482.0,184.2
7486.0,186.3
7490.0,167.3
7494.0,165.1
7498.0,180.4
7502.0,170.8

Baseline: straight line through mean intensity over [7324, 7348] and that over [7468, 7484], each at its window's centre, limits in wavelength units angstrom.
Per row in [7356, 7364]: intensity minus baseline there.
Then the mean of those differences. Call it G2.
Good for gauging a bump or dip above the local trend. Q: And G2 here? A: -7.4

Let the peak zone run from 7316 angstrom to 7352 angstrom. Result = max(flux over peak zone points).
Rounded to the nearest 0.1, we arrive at 194.1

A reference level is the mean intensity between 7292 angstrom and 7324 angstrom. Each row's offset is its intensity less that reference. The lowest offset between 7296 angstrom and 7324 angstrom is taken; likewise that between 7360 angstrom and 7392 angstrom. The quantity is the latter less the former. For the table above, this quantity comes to -10.9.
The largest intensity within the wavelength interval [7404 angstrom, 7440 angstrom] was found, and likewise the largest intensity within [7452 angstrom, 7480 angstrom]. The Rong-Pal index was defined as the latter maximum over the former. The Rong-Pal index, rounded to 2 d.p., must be 0.90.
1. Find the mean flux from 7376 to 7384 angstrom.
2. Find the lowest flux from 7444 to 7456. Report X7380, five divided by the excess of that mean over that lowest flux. 0.70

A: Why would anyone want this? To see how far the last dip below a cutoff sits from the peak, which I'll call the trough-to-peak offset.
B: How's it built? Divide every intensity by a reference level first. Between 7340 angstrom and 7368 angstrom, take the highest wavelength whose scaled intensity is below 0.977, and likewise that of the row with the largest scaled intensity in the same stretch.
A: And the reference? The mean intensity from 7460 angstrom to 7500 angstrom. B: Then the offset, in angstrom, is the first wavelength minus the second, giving -4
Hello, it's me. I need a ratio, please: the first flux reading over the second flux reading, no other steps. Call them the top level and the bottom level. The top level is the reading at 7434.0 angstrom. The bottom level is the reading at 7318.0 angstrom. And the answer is 0.89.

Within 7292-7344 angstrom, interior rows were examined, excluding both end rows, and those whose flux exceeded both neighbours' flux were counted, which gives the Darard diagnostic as 4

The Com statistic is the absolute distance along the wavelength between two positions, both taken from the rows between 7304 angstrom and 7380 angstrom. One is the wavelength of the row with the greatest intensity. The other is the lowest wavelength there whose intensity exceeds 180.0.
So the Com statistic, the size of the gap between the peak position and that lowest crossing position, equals 4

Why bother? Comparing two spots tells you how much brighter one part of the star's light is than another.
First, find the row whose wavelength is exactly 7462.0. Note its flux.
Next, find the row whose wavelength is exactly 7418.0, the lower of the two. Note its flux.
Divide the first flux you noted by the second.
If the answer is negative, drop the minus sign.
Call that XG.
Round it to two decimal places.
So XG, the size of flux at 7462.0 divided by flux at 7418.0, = 0.91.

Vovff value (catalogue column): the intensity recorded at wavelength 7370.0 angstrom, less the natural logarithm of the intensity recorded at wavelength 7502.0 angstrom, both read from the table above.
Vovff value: 170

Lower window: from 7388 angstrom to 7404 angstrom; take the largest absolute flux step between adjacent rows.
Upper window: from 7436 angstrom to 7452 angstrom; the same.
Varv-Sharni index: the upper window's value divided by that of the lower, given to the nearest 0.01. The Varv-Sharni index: 1.59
